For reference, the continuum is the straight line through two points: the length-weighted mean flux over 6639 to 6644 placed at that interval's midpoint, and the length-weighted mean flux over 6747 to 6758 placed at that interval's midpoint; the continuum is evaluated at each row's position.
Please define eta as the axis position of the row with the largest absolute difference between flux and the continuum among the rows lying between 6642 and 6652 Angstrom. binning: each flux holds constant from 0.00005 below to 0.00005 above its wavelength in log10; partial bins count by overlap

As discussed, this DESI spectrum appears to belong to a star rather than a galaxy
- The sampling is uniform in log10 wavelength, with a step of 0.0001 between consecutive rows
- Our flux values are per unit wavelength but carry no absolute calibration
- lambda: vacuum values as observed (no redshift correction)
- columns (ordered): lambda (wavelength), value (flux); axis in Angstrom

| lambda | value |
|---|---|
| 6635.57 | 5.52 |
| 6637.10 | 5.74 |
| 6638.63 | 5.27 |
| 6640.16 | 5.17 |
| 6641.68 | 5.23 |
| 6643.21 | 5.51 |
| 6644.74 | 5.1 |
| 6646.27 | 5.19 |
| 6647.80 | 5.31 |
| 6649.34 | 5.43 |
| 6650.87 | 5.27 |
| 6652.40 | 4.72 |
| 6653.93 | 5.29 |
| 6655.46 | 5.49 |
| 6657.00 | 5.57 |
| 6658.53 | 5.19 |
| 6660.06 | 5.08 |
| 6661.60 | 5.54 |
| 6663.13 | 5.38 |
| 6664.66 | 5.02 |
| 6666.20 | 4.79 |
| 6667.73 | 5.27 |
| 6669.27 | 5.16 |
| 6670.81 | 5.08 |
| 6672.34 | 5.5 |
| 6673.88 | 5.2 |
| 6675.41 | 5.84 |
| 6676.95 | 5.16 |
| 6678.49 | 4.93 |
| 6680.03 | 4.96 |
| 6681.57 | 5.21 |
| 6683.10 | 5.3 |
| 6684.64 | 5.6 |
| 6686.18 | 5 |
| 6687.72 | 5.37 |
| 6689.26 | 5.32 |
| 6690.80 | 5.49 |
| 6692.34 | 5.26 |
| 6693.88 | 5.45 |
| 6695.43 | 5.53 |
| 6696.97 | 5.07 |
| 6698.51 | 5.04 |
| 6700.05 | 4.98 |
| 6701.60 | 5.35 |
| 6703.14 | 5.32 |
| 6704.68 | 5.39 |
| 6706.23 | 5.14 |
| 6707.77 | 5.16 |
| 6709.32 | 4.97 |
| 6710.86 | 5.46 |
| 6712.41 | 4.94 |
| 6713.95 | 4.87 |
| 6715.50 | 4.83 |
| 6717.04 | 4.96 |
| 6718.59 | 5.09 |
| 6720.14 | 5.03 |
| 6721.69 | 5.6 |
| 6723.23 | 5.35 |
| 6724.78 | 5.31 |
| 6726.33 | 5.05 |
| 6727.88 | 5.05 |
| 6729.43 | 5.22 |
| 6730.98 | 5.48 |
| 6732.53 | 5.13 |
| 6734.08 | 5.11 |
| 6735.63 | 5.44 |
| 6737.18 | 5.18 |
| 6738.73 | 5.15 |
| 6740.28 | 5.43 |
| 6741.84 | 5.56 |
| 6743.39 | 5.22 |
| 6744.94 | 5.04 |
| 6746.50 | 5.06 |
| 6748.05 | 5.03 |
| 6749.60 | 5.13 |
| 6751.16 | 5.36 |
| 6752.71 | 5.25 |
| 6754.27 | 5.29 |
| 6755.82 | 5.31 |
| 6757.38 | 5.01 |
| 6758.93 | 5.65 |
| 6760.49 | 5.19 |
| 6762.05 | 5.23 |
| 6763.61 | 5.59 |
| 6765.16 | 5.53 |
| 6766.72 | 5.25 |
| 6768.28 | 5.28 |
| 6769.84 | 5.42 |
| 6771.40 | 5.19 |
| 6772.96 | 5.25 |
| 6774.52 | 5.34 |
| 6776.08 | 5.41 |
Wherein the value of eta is 6643.21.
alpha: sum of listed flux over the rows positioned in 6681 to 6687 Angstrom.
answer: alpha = 21.1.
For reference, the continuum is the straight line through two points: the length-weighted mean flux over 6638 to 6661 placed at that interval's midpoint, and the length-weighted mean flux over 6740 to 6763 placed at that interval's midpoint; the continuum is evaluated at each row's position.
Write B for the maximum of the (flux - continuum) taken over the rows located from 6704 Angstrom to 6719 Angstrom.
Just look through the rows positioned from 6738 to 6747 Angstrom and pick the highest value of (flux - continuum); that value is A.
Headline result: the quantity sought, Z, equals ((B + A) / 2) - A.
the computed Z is -0.05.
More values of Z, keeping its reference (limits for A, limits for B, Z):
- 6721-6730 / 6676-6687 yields 0.00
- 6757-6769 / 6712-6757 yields -0.03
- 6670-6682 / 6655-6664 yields -0.14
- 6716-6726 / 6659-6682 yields 0.12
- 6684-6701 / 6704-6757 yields 0.00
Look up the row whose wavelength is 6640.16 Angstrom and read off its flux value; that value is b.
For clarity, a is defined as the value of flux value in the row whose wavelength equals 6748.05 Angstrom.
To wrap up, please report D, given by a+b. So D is 10.2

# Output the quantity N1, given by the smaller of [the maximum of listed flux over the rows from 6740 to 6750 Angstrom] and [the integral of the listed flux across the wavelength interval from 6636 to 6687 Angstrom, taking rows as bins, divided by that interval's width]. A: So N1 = 5.26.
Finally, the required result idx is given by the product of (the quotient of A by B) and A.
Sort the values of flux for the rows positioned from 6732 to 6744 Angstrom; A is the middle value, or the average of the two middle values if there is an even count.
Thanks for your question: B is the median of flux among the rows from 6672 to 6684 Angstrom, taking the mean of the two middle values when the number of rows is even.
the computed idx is 5.20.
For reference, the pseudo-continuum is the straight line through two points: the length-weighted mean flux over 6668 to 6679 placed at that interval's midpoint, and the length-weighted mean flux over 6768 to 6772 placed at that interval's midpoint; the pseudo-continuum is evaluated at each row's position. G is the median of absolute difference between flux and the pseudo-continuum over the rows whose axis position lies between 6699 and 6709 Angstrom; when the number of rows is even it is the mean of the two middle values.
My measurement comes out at 0.12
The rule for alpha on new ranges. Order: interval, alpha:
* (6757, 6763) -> 21.1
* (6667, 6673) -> 21.0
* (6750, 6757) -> 21.2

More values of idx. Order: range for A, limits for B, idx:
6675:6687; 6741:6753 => 5.20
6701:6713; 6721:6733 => 5.22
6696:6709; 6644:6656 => 5.02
